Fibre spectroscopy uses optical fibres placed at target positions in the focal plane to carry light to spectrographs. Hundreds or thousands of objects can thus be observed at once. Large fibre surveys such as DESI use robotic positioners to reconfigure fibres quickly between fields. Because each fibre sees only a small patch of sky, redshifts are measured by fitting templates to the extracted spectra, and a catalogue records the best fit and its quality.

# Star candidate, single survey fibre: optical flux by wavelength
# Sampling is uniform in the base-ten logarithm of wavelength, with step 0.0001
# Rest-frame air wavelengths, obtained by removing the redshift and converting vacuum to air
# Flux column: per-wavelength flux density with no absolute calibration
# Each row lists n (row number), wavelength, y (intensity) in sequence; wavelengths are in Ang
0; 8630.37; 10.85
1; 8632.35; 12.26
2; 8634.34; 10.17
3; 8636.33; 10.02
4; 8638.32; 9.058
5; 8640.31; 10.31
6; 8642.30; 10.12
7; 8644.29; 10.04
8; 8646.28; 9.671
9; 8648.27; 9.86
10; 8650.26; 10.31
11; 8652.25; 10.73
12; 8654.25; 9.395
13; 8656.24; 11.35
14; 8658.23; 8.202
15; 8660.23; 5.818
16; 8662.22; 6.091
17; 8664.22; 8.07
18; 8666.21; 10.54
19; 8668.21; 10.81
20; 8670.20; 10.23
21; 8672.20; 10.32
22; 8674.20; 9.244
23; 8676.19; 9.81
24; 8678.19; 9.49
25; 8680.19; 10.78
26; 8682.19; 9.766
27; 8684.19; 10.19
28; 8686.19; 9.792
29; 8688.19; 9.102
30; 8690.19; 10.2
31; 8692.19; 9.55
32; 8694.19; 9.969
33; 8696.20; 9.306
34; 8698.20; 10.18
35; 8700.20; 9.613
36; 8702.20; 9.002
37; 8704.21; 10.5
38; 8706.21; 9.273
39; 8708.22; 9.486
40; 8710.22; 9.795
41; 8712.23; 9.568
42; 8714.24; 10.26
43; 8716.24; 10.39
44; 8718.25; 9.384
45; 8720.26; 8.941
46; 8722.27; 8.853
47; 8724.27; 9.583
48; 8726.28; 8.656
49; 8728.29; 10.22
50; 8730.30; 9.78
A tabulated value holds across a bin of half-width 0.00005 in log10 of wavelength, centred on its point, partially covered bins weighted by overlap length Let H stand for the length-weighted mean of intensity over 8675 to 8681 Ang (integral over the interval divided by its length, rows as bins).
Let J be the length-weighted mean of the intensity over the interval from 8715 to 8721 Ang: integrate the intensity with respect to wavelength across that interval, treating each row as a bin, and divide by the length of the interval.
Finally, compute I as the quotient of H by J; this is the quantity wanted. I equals 1.04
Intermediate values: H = 9.98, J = 9.63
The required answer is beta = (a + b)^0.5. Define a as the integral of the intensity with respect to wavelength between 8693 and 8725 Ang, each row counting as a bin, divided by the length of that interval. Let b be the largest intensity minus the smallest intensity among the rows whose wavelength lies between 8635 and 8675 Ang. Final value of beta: 3.89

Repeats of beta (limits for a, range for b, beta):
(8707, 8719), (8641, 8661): 3.92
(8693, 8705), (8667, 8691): 3.38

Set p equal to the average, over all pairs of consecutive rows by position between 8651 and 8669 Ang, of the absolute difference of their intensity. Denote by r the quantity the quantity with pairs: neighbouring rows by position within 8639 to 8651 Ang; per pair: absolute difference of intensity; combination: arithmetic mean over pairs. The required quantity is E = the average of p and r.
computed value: 0.99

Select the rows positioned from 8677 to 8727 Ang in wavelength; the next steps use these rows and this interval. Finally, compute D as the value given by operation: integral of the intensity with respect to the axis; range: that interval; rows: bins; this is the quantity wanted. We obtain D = 484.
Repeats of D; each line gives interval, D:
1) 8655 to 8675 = 181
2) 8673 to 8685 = 119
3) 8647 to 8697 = 478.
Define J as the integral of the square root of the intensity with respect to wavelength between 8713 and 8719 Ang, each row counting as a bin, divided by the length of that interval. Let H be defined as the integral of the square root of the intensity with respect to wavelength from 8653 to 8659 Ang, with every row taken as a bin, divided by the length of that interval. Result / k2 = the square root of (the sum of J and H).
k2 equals 2.51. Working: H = 3.11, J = 3.16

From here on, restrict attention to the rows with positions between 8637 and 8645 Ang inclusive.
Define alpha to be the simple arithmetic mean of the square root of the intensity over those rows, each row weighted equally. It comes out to 3.14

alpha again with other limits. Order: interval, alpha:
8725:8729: 3.07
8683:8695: 3.13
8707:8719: 3.13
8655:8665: 2.79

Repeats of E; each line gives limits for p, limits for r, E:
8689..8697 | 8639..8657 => 0.60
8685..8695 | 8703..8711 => 0.65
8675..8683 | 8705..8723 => 0.63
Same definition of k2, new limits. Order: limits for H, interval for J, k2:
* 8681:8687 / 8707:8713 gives 2.50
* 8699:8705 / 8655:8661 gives 2.45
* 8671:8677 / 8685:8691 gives 2.50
